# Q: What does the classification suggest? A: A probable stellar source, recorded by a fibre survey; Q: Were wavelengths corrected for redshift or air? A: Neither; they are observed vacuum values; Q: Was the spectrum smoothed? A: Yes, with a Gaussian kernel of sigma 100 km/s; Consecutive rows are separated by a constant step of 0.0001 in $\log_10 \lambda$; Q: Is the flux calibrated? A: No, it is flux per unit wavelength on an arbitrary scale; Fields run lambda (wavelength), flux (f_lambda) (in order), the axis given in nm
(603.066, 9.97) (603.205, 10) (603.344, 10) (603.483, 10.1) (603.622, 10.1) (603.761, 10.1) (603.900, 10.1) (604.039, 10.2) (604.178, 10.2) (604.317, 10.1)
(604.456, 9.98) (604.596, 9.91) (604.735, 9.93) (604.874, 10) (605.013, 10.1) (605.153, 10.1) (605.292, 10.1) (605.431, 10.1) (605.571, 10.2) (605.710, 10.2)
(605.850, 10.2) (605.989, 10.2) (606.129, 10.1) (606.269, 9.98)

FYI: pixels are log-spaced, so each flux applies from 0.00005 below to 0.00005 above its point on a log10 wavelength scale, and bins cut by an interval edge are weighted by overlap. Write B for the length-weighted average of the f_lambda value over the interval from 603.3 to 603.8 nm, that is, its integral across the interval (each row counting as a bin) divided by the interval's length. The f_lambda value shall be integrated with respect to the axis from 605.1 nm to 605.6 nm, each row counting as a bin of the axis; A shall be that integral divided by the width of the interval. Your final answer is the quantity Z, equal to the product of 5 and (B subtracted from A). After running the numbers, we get 0.2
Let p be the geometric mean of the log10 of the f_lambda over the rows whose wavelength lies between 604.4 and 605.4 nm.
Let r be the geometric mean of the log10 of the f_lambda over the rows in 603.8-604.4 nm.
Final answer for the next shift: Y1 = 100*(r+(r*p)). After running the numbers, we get 201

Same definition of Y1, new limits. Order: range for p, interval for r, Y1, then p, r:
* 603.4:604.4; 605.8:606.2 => 202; 1.01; 1.01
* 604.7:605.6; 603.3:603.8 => 201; 1.00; 1.00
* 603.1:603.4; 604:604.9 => 200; 1.00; 1.00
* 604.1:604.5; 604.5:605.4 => 201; 1.00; 1.00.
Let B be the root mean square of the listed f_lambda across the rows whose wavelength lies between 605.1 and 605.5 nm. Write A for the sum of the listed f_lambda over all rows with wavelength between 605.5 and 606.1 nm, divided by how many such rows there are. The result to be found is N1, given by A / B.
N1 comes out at 1.010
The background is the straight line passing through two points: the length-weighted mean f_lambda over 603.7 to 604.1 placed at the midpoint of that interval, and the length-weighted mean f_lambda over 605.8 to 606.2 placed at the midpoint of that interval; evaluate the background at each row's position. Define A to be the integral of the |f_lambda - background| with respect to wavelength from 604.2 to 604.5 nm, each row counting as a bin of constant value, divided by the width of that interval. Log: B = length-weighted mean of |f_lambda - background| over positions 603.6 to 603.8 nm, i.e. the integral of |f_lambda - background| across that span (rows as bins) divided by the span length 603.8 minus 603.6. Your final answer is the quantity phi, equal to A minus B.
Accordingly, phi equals 0.06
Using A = 0.09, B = 0.03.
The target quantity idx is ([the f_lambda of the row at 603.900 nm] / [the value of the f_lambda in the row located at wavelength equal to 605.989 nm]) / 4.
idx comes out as 0.248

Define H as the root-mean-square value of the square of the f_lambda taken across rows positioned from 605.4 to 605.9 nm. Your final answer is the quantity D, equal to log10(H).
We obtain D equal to 2.02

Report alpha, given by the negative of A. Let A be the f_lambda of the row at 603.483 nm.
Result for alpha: -10.1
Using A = 10.1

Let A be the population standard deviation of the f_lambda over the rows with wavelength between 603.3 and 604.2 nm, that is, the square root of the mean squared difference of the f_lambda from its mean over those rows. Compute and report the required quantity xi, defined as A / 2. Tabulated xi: 0.032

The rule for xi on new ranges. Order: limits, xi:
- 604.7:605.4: 0.035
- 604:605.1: 0.053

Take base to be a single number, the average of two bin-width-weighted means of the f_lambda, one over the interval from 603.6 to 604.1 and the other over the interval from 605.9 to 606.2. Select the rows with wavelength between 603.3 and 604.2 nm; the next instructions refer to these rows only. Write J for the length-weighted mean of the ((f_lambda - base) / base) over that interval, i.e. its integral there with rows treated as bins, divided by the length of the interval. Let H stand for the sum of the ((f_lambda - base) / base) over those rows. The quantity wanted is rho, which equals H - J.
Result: -0.01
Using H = -0.014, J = -0.002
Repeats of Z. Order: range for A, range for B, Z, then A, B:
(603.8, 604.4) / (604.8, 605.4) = 0.3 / 10.2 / 10.1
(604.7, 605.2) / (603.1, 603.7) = 0.0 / 10.0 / 10.0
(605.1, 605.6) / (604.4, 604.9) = 0.9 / 10.1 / 9.9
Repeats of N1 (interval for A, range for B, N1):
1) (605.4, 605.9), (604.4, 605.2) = 1.017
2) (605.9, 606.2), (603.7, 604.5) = 1.004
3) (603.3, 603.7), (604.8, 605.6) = 0.997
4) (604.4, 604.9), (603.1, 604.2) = 0.986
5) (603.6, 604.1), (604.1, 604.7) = 1.008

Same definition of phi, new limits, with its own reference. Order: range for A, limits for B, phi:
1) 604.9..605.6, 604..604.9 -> -0.08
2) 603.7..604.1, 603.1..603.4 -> -0.09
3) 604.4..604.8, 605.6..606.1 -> 0.16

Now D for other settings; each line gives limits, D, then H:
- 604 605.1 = 2.00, 101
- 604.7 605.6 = 2.01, 102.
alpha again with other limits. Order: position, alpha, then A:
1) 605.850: -10.2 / 10.2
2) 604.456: -10.0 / 9.98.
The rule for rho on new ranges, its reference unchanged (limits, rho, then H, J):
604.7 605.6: -0.03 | -0.041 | -0.006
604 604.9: -0.05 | -0.061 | -0.009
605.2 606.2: 0.01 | 0.016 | 0.002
